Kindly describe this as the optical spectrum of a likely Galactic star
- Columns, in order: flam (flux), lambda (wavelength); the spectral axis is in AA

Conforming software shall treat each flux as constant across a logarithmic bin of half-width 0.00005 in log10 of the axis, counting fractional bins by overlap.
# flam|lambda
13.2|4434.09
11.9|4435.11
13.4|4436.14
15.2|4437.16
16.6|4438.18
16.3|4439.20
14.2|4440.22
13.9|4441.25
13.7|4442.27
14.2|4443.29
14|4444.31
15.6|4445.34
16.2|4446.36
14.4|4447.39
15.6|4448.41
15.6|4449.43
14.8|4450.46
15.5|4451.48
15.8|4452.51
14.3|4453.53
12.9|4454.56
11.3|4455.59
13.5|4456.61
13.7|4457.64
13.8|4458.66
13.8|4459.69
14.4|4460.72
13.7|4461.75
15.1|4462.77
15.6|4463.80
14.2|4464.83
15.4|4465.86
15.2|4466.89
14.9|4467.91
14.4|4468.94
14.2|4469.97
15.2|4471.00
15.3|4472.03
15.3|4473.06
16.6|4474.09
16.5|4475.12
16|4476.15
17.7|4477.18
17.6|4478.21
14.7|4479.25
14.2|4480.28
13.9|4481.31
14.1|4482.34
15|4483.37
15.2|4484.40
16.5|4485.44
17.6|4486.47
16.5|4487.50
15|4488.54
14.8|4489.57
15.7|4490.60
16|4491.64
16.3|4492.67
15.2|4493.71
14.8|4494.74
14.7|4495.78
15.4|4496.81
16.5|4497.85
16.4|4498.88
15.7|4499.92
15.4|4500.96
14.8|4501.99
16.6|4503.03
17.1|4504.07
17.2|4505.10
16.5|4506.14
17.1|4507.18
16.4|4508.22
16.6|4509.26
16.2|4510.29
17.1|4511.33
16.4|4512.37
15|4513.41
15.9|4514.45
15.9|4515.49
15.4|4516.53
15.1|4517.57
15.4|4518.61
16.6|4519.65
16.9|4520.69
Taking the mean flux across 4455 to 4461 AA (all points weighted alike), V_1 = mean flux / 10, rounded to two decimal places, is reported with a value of 1.34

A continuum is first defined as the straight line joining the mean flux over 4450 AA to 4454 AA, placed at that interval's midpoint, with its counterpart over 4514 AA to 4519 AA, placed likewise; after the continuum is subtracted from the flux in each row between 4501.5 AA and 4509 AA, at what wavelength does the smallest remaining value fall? 4501.99 AA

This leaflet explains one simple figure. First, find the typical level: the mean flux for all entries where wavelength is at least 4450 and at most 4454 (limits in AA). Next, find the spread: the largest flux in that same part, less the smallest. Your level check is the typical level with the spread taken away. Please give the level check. 13.6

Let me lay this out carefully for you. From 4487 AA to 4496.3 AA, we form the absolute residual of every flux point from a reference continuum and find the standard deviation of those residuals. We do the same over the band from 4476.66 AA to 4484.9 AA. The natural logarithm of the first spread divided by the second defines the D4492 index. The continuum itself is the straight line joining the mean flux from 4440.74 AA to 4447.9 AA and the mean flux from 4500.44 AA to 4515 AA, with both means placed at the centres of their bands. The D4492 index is -0.5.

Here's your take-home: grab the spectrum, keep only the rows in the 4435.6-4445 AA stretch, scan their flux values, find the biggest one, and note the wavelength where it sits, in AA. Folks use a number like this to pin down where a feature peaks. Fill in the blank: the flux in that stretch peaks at 4438.18 AA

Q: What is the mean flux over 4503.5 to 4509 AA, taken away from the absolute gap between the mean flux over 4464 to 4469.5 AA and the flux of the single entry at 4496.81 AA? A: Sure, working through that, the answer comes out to -16.3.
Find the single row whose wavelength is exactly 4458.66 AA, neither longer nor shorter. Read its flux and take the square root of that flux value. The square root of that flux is 3.71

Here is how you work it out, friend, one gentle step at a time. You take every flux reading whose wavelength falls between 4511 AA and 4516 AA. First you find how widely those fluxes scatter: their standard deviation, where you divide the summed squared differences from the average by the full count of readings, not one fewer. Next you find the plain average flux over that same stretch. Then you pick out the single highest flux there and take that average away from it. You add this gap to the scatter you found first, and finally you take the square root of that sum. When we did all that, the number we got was 1.3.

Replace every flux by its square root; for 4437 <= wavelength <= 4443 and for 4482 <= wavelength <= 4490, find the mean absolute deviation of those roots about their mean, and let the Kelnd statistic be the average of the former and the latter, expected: 0.128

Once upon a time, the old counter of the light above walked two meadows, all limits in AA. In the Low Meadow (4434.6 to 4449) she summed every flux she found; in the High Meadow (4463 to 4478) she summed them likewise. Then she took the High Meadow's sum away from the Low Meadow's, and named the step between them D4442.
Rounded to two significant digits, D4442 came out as -11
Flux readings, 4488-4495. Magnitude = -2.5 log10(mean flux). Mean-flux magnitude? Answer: -2.97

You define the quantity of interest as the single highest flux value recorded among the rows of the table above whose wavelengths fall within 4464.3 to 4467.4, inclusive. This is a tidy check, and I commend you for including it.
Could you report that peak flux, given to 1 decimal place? 15.4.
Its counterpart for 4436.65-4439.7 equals 16.6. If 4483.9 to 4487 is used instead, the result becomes 17.6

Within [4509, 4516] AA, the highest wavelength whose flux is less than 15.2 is 4513.41 AA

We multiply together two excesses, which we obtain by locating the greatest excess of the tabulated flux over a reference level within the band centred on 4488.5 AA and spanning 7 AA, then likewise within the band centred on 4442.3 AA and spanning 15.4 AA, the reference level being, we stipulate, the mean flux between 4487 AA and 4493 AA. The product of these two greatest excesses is 1.7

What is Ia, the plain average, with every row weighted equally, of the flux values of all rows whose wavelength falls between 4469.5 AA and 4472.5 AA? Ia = 14.9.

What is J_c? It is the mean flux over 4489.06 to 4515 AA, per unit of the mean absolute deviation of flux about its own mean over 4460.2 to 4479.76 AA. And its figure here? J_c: 19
